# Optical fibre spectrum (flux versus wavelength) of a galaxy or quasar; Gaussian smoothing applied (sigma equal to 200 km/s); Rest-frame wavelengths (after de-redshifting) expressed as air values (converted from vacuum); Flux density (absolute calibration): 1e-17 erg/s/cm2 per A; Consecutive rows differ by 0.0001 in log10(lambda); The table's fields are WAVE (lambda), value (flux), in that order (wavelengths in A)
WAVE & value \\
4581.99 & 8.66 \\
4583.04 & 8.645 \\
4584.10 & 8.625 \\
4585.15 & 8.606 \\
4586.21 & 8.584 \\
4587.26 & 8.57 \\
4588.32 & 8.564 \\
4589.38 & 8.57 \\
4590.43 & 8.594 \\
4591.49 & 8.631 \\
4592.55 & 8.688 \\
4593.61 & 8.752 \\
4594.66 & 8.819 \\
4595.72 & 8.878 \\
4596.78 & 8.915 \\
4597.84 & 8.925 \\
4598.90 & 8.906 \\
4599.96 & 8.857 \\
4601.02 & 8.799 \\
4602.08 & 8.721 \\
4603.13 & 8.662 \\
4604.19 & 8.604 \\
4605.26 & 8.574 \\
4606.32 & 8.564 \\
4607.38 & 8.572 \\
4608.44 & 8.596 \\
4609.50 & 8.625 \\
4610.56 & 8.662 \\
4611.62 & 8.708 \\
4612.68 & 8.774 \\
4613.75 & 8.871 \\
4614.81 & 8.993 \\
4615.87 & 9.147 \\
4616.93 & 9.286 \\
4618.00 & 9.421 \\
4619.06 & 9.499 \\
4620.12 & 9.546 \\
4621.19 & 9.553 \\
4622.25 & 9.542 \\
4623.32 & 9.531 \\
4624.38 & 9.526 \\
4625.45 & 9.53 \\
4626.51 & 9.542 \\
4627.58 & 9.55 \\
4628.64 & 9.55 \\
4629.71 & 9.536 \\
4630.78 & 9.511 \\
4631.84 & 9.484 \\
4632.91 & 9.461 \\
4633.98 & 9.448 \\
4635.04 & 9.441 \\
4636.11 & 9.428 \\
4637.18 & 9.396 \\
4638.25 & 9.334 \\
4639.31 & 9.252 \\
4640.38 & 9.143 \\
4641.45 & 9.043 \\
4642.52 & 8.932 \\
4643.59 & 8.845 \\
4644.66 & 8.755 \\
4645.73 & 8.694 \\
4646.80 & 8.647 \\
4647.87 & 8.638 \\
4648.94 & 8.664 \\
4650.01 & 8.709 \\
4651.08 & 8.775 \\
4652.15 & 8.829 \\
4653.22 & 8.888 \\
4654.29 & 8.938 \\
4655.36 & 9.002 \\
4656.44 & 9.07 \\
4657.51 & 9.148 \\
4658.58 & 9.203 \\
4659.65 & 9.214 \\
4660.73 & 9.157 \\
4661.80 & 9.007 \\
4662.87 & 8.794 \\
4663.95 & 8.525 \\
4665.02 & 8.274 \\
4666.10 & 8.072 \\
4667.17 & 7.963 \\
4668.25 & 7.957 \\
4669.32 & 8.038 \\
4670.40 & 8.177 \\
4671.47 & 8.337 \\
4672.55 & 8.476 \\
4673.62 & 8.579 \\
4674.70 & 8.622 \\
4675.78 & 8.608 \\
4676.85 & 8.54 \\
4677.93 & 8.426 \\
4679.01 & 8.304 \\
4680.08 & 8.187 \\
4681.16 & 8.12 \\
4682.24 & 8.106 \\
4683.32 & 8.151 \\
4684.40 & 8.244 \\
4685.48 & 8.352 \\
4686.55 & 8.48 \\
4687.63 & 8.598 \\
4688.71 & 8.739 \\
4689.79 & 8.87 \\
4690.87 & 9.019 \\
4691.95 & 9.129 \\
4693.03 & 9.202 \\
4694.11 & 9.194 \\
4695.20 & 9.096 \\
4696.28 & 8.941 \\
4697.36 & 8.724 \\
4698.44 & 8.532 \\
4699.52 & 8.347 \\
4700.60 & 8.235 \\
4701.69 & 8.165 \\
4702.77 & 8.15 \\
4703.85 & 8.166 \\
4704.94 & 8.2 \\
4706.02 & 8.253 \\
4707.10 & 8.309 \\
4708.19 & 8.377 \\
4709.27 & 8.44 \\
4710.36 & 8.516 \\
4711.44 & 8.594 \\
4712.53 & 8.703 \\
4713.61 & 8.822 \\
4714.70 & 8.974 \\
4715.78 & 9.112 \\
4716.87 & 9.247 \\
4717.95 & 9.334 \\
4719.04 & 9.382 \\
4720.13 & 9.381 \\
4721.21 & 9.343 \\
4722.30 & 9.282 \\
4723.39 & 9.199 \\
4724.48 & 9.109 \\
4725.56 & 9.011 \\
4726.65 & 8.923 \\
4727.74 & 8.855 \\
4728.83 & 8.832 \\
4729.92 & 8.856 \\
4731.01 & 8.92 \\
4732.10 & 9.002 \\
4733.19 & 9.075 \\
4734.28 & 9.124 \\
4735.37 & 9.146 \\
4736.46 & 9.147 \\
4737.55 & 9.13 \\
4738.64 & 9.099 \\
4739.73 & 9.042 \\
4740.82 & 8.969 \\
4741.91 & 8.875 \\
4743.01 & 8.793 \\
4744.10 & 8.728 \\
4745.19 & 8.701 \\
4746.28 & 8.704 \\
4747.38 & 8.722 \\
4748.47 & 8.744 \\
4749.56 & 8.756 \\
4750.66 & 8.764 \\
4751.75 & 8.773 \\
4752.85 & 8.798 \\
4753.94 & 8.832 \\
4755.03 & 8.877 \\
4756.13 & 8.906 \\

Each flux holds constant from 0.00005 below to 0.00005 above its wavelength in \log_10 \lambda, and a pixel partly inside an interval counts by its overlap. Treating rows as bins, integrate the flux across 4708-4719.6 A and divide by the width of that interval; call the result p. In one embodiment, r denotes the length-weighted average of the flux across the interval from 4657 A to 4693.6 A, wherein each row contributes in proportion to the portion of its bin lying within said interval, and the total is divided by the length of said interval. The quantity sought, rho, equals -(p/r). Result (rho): -1.04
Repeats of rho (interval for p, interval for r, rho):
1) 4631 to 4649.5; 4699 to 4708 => -1.11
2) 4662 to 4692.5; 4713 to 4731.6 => -0.93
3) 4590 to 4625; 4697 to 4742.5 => -1.01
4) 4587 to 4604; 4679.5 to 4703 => -1.02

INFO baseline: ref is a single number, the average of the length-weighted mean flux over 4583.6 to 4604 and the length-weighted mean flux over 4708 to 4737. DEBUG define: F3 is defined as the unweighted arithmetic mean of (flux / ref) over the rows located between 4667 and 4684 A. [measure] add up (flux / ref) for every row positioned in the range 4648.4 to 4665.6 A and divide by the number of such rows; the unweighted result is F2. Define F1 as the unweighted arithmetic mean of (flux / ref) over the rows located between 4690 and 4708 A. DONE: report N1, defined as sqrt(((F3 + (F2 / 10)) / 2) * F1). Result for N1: 0.71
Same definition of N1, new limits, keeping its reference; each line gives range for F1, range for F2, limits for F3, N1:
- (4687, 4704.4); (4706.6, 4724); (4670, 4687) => 0.72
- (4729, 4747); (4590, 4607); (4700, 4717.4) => 0.73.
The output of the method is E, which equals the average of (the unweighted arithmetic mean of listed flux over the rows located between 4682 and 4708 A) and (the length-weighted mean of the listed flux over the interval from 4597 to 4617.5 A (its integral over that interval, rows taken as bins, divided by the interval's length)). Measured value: 8.67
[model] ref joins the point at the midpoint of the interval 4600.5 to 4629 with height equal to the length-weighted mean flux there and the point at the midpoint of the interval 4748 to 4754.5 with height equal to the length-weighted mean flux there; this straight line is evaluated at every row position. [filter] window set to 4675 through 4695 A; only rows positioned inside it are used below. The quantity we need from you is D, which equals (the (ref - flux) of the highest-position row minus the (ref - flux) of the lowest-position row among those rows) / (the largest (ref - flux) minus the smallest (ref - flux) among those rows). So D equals -0.6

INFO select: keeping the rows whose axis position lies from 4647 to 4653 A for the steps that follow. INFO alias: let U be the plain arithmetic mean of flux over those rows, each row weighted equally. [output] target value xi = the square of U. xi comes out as 76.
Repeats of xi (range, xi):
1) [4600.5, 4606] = 75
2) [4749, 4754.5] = 77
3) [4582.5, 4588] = 74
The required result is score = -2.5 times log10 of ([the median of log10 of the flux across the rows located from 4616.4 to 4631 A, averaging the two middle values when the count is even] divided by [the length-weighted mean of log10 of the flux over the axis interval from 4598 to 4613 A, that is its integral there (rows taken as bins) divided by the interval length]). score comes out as -0.05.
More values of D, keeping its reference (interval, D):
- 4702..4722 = -1.0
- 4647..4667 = 0.5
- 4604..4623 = -1.0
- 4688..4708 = 0.4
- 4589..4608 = -0.1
